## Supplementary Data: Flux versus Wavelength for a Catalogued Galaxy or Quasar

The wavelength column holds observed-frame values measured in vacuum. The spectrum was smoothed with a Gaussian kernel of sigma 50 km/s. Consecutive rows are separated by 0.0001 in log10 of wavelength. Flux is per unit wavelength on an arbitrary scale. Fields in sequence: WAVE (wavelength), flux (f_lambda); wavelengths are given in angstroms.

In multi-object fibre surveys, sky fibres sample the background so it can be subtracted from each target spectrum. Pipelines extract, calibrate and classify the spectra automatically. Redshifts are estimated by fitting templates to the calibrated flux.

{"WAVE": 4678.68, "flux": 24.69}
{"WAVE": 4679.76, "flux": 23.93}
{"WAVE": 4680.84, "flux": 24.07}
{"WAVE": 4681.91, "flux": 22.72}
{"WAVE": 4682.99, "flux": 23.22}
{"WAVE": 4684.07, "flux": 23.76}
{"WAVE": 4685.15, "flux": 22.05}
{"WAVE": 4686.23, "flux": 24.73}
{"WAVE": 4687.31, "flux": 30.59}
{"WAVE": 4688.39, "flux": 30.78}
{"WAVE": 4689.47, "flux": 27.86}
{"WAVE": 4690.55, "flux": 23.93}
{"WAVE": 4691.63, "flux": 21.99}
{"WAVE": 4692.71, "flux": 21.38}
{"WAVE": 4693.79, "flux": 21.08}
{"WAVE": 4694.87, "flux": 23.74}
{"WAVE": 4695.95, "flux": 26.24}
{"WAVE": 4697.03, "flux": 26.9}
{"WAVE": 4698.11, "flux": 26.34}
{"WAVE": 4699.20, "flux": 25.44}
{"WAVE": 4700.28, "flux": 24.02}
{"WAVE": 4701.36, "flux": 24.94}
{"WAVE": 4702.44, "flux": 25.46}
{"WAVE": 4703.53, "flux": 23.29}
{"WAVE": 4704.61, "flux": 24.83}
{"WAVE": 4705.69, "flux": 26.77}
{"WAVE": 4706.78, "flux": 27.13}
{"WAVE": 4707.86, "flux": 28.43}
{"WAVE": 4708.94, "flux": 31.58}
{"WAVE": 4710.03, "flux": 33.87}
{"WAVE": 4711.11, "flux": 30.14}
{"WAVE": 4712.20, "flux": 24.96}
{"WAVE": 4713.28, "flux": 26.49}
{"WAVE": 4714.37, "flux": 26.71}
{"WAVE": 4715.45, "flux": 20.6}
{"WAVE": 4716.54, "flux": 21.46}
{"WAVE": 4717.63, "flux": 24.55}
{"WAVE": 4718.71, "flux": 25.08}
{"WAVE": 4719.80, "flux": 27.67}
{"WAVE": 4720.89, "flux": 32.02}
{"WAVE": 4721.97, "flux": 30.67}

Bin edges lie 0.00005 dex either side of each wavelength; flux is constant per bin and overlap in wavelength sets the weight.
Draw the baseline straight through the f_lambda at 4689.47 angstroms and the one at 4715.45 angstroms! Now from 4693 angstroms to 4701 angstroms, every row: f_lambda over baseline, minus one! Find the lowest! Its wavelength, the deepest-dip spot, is 4693.79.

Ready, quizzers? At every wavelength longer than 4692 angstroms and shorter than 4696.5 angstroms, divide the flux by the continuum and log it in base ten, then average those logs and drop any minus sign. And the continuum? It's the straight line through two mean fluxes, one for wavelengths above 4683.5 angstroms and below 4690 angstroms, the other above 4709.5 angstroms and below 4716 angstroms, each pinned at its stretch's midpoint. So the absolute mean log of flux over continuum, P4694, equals 0.066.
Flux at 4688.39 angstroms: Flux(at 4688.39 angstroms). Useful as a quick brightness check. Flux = 30.78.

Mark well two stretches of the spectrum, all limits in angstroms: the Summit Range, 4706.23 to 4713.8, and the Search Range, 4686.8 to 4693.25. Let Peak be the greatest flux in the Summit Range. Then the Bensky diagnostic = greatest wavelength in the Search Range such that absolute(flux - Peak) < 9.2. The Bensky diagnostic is 4689.47 angstroms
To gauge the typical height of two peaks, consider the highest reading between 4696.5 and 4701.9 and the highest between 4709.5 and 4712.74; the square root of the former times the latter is 30.2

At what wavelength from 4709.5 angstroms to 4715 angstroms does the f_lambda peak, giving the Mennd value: 4710.03 angstroms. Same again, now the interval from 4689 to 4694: 4689.47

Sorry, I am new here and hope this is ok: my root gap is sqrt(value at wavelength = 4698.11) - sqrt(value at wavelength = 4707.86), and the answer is -0.2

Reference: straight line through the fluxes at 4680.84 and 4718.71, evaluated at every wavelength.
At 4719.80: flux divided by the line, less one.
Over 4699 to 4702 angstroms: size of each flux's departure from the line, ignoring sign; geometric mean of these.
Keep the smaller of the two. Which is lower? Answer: 0.102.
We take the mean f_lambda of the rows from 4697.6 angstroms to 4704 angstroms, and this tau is 24.9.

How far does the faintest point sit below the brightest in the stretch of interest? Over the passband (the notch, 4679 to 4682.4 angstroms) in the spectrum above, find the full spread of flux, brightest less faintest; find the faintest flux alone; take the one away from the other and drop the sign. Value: 21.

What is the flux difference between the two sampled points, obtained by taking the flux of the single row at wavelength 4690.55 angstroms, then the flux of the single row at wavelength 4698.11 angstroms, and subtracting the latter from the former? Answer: -2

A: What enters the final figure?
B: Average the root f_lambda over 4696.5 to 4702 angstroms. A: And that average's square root 2.248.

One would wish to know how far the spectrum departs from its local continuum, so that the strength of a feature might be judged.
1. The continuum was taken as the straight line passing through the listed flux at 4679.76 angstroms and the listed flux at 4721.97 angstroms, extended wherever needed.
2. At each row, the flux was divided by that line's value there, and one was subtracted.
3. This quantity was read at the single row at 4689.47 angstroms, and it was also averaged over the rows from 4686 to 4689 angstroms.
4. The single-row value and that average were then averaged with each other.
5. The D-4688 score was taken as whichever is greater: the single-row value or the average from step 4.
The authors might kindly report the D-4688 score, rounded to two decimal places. 0.12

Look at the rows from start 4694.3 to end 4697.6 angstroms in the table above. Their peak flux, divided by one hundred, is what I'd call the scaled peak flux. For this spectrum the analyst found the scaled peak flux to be 0.27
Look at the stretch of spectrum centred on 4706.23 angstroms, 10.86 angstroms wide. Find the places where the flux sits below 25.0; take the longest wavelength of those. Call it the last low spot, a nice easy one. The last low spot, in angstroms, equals 4704.61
